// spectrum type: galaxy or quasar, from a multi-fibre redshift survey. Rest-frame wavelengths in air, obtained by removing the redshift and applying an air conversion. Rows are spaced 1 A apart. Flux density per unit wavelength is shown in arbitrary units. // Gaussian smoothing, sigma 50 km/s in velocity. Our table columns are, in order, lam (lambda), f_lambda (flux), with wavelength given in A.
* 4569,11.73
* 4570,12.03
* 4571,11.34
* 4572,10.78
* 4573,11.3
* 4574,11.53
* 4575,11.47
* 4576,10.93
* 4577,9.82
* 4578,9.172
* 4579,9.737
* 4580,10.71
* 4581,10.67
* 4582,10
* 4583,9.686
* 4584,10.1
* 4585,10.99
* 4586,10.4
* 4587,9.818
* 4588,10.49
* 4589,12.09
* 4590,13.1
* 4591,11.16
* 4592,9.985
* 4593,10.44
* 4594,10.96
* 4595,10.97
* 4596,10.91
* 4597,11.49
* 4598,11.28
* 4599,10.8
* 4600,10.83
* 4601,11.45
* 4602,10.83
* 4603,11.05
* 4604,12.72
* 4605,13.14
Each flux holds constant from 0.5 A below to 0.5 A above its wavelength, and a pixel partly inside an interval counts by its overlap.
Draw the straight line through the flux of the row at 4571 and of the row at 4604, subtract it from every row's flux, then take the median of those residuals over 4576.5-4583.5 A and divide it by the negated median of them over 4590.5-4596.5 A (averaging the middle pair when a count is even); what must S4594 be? -1.3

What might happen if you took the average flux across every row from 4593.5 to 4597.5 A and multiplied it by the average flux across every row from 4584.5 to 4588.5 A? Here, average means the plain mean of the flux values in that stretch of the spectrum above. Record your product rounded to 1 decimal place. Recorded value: 115.5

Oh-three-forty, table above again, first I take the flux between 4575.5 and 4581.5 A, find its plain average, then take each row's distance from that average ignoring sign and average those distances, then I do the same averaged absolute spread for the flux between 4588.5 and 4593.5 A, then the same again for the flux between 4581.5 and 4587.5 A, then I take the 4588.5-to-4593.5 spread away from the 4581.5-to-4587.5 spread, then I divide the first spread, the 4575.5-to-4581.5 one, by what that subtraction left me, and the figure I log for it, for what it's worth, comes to -0.9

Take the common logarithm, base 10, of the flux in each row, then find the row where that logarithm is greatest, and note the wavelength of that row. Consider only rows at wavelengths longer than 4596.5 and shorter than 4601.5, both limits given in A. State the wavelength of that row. 4597 A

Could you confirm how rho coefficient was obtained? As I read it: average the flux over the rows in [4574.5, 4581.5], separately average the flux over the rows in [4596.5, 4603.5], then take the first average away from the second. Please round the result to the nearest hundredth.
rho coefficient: 0.75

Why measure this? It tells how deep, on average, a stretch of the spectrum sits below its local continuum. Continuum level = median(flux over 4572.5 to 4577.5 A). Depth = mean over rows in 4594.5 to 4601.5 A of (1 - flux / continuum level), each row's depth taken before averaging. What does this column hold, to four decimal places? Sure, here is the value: 0.0173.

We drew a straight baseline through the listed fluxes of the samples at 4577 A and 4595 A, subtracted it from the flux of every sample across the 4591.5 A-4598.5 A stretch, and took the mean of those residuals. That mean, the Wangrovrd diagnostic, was -0.11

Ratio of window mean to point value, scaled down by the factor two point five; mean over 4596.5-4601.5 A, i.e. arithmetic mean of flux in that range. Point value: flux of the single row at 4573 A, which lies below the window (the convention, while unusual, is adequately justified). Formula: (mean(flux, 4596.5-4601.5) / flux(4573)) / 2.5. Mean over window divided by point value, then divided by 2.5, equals 0.40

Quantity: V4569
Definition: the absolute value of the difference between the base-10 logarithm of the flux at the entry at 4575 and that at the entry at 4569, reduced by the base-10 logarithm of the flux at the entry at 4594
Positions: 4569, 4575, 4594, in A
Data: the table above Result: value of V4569 -1.03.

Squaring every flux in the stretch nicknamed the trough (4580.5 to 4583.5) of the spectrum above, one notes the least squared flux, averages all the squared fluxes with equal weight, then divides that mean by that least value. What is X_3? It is 1.09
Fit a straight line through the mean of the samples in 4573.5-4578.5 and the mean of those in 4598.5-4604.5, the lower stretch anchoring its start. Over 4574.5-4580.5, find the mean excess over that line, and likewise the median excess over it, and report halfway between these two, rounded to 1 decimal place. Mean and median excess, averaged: -0.4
